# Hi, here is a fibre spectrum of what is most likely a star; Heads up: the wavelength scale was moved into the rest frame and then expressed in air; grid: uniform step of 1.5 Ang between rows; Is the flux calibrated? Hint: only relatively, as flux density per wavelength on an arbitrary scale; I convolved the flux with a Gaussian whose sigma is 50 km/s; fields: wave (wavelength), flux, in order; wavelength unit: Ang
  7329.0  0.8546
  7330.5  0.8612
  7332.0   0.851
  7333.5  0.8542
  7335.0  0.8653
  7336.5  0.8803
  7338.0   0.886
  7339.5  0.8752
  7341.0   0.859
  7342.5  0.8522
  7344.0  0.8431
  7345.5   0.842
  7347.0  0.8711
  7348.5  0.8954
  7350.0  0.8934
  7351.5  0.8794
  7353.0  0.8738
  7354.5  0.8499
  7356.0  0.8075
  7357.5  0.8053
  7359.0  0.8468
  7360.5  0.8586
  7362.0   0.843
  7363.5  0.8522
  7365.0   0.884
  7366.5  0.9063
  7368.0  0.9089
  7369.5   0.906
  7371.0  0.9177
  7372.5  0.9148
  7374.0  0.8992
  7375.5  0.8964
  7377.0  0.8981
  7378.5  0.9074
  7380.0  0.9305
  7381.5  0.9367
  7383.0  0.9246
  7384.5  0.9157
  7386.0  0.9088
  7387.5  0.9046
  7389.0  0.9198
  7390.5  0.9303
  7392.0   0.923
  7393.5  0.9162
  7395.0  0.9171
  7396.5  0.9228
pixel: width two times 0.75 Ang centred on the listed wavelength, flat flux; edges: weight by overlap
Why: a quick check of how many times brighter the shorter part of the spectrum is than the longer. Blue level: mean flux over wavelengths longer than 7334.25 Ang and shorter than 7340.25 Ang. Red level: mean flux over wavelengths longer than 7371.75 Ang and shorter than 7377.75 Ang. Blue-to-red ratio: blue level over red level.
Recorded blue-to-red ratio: 0.97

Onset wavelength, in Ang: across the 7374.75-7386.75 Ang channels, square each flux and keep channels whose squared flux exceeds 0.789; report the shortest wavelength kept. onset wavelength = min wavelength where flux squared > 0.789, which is 7375.5 Ang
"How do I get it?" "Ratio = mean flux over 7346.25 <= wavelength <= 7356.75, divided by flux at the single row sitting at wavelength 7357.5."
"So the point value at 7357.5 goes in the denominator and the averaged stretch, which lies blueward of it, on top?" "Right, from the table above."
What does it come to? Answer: 1.08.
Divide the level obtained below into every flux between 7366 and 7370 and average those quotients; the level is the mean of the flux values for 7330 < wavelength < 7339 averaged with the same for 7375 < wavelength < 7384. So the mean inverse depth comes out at 0.98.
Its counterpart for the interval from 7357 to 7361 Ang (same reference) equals 1.07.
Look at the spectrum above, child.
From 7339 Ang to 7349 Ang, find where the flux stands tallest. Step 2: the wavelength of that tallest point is 7348.5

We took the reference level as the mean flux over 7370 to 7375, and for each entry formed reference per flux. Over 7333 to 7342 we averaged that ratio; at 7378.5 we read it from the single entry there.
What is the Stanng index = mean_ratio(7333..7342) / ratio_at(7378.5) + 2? 3.04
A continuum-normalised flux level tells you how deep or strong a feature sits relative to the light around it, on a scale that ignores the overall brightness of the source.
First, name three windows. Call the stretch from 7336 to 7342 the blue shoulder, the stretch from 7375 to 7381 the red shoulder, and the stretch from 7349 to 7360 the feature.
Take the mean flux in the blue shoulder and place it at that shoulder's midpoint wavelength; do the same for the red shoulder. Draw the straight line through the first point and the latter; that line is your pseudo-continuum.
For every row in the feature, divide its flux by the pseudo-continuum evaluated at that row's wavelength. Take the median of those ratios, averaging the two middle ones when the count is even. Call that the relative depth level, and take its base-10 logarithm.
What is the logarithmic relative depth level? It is -0.019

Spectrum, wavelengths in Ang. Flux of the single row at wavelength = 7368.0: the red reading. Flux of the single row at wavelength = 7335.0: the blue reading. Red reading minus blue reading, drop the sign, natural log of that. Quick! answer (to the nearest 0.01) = -3.13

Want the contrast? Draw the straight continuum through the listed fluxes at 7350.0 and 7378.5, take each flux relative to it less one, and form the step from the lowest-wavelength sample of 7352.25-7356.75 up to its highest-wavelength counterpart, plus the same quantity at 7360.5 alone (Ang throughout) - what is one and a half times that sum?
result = -0.18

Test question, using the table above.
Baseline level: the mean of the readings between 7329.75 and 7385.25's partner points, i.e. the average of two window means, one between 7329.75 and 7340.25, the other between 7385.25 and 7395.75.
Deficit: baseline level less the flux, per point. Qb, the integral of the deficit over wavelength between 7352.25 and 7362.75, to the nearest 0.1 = 0.5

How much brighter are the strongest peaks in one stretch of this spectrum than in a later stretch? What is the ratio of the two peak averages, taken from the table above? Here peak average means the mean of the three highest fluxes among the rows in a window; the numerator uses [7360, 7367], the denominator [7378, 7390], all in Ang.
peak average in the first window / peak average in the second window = 0.95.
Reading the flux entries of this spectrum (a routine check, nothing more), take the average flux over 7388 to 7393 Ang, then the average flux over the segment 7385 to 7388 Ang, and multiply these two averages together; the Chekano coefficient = 0.838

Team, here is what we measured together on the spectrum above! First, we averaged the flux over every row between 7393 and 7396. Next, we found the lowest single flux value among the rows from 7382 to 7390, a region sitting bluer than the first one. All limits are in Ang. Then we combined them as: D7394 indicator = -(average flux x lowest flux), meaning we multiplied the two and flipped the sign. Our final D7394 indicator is -0.83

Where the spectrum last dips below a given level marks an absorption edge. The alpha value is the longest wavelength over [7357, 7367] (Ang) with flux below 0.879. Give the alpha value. 7363.5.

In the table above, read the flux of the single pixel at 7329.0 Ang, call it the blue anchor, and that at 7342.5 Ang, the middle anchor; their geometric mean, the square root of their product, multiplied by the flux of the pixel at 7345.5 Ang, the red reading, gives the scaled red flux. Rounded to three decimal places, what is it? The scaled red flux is 0.719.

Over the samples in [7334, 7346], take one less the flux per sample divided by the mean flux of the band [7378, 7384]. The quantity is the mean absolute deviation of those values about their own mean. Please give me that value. 0.015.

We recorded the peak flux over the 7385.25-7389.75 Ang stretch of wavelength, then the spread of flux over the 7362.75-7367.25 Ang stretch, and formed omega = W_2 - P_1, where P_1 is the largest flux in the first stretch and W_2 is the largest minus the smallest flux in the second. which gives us -0.866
